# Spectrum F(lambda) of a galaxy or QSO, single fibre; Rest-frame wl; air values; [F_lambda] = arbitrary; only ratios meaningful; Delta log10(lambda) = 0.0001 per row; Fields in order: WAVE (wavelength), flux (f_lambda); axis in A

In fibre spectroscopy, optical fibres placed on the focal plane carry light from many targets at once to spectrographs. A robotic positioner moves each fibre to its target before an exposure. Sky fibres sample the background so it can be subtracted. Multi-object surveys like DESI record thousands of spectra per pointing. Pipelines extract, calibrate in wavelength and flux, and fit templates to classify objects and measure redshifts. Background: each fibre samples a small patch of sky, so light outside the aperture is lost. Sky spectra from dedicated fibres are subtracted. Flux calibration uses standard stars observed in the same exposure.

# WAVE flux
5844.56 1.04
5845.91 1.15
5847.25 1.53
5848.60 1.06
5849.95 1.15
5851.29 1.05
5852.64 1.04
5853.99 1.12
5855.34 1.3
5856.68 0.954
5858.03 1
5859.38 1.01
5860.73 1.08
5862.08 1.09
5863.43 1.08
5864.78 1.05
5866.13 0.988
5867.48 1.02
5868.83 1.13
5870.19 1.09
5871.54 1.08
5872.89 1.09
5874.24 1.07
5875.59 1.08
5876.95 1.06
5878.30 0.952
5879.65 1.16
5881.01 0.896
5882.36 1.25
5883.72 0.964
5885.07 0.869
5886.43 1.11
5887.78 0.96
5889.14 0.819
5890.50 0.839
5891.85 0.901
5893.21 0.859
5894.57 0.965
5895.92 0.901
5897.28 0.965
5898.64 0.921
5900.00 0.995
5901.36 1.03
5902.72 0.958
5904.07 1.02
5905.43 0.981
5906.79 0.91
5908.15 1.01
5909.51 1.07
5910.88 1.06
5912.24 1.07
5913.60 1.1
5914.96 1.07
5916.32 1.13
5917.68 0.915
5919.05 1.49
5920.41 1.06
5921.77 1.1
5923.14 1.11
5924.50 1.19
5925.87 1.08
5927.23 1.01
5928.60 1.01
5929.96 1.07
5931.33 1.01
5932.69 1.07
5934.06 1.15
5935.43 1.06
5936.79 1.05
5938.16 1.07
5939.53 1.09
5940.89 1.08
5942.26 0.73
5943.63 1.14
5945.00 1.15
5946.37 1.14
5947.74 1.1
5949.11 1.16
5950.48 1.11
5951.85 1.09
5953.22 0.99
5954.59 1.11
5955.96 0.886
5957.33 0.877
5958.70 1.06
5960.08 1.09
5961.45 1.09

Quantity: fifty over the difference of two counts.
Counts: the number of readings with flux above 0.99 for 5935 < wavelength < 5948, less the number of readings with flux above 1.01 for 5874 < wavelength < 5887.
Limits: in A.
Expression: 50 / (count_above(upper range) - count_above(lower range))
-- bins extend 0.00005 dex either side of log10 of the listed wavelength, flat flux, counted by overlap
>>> 17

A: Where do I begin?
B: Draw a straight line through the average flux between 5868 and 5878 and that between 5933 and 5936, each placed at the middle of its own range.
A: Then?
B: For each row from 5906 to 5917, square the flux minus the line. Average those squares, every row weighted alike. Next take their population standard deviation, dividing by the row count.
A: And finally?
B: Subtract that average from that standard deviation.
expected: 0.005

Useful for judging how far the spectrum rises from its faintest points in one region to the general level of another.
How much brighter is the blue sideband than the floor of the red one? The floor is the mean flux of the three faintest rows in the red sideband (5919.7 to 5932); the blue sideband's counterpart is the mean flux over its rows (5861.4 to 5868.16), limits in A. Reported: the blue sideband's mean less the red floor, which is 0.036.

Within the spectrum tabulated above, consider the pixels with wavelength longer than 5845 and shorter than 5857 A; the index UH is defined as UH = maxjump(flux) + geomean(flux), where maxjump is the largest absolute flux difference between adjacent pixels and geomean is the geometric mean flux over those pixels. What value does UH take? 1.6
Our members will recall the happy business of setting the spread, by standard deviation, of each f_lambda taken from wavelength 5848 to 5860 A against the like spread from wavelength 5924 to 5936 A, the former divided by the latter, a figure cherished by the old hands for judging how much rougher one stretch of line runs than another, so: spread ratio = 1.6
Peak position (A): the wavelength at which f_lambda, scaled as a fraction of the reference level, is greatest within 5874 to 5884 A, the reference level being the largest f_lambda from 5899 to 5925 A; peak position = 5882.36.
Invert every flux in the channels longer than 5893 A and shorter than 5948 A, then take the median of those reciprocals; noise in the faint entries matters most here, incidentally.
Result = 0.94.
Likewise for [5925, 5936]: 0.94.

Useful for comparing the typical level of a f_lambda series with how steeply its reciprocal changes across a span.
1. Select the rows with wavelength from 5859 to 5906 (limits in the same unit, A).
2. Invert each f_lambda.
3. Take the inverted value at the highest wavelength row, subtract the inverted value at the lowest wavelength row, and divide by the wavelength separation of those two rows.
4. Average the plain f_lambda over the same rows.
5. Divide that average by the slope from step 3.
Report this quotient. 1584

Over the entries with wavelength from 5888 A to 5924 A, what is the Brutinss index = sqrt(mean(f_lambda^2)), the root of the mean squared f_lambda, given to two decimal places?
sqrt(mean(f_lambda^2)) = 1.02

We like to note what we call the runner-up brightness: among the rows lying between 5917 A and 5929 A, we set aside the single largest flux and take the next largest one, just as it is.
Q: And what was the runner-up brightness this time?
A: 1.19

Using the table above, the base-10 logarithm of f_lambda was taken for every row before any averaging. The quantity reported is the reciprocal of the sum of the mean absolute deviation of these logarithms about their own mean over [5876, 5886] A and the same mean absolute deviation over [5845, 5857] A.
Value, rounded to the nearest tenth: 11.0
